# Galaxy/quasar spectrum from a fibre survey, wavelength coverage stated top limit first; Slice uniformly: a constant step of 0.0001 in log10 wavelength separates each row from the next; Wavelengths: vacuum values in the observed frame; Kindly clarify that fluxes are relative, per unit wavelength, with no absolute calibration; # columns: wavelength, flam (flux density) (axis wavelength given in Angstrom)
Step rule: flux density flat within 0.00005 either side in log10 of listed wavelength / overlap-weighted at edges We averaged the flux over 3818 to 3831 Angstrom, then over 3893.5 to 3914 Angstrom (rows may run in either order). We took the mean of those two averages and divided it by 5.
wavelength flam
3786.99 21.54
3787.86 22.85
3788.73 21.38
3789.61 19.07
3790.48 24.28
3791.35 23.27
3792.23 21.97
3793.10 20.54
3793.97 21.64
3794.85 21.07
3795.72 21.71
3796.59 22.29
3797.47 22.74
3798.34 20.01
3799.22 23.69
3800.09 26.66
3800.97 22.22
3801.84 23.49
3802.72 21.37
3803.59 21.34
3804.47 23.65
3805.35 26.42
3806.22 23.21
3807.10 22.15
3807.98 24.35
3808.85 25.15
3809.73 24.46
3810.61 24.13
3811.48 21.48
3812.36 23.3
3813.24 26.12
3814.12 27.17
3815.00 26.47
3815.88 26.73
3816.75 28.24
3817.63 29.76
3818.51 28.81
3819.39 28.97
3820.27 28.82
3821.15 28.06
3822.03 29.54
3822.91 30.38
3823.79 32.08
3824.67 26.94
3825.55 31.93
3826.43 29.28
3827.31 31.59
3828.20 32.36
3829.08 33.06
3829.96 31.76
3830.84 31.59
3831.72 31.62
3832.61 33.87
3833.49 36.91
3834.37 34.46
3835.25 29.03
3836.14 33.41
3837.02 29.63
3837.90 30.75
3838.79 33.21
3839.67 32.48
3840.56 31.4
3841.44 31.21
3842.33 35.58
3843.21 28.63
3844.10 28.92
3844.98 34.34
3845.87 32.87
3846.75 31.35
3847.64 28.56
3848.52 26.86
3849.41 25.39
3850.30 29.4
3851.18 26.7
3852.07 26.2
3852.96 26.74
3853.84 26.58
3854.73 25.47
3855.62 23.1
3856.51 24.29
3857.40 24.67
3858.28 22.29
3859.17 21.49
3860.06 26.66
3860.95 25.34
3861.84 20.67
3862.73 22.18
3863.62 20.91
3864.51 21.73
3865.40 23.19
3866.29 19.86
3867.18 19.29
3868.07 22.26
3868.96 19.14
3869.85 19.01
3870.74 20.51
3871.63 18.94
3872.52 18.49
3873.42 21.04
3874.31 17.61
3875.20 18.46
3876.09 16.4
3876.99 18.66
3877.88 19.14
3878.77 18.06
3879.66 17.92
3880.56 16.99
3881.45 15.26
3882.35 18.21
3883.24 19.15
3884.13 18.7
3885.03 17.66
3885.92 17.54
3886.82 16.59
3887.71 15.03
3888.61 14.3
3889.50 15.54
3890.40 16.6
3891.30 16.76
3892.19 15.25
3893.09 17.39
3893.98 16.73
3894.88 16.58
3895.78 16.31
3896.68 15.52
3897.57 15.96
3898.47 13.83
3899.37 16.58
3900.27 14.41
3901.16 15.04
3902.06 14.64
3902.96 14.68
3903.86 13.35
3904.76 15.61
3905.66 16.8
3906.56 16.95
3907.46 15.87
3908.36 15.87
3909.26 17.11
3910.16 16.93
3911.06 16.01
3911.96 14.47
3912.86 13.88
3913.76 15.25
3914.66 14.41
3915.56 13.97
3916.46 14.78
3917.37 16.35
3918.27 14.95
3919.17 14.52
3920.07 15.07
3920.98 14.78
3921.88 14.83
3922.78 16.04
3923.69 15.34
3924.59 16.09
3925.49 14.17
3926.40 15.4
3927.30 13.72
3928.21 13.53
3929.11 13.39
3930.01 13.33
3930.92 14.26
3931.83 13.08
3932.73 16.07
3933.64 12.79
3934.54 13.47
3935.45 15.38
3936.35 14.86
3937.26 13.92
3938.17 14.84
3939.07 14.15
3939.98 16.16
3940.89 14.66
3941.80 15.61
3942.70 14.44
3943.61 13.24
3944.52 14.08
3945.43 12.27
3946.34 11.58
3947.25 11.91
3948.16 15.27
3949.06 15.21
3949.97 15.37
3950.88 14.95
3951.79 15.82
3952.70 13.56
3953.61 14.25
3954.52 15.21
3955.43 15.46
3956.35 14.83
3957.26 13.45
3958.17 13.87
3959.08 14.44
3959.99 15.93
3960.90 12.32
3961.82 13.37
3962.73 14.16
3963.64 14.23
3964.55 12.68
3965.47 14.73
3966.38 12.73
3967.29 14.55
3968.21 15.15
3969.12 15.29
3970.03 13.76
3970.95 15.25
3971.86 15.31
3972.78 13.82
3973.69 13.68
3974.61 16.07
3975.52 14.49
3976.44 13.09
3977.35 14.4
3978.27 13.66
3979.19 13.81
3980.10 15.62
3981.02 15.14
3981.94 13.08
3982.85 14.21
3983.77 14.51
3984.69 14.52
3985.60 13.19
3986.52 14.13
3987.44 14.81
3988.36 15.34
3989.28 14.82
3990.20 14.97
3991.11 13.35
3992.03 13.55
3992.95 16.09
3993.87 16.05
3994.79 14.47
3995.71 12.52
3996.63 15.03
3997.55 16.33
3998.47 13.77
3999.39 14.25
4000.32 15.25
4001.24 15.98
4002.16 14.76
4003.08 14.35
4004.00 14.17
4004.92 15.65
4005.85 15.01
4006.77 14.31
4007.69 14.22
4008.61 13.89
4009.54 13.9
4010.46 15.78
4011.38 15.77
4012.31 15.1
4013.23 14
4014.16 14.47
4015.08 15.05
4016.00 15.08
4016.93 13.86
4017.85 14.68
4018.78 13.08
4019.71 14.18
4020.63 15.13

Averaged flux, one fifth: 4.6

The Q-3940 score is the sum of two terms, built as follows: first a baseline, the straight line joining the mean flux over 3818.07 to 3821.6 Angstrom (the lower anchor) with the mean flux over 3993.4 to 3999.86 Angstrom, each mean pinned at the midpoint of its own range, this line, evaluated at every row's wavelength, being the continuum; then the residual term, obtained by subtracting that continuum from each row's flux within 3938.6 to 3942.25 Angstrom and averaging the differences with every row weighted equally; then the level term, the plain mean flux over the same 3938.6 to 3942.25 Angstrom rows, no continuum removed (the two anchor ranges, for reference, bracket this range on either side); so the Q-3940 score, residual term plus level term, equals 11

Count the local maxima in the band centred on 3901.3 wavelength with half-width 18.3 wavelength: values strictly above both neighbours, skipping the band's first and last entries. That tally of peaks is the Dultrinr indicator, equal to 10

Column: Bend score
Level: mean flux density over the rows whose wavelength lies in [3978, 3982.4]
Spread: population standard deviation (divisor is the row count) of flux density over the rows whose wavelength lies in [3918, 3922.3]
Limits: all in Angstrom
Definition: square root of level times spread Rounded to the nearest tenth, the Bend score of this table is 1.6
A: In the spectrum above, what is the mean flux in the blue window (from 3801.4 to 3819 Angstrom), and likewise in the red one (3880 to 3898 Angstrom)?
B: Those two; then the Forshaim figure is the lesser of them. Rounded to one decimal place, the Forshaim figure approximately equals 16.6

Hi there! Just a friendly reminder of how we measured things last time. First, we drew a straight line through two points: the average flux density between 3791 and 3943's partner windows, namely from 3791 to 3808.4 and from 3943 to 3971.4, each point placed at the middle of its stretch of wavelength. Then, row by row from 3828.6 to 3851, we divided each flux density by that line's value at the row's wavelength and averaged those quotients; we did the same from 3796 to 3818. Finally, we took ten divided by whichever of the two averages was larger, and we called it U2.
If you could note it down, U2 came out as 6.5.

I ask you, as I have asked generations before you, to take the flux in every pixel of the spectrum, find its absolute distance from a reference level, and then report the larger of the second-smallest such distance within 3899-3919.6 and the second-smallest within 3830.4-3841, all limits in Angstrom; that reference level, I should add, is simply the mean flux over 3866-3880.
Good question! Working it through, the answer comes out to 11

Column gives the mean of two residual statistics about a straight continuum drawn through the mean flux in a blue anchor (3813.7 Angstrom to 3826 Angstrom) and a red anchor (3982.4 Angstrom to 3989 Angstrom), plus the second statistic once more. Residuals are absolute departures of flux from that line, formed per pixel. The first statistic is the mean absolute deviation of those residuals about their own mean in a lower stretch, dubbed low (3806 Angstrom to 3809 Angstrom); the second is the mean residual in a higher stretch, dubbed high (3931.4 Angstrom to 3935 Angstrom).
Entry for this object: 8.2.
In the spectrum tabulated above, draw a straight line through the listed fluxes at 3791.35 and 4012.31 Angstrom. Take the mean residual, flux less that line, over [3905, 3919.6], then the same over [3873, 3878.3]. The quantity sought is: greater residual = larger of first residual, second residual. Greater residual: -1.6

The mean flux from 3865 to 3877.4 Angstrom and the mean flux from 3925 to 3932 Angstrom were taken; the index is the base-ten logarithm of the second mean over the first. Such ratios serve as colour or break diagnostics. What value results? -0.15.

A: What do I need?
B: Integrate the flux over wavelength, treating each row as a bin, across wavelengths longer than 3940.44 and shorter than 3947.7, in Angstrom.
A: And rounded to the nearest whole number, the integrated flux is 98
